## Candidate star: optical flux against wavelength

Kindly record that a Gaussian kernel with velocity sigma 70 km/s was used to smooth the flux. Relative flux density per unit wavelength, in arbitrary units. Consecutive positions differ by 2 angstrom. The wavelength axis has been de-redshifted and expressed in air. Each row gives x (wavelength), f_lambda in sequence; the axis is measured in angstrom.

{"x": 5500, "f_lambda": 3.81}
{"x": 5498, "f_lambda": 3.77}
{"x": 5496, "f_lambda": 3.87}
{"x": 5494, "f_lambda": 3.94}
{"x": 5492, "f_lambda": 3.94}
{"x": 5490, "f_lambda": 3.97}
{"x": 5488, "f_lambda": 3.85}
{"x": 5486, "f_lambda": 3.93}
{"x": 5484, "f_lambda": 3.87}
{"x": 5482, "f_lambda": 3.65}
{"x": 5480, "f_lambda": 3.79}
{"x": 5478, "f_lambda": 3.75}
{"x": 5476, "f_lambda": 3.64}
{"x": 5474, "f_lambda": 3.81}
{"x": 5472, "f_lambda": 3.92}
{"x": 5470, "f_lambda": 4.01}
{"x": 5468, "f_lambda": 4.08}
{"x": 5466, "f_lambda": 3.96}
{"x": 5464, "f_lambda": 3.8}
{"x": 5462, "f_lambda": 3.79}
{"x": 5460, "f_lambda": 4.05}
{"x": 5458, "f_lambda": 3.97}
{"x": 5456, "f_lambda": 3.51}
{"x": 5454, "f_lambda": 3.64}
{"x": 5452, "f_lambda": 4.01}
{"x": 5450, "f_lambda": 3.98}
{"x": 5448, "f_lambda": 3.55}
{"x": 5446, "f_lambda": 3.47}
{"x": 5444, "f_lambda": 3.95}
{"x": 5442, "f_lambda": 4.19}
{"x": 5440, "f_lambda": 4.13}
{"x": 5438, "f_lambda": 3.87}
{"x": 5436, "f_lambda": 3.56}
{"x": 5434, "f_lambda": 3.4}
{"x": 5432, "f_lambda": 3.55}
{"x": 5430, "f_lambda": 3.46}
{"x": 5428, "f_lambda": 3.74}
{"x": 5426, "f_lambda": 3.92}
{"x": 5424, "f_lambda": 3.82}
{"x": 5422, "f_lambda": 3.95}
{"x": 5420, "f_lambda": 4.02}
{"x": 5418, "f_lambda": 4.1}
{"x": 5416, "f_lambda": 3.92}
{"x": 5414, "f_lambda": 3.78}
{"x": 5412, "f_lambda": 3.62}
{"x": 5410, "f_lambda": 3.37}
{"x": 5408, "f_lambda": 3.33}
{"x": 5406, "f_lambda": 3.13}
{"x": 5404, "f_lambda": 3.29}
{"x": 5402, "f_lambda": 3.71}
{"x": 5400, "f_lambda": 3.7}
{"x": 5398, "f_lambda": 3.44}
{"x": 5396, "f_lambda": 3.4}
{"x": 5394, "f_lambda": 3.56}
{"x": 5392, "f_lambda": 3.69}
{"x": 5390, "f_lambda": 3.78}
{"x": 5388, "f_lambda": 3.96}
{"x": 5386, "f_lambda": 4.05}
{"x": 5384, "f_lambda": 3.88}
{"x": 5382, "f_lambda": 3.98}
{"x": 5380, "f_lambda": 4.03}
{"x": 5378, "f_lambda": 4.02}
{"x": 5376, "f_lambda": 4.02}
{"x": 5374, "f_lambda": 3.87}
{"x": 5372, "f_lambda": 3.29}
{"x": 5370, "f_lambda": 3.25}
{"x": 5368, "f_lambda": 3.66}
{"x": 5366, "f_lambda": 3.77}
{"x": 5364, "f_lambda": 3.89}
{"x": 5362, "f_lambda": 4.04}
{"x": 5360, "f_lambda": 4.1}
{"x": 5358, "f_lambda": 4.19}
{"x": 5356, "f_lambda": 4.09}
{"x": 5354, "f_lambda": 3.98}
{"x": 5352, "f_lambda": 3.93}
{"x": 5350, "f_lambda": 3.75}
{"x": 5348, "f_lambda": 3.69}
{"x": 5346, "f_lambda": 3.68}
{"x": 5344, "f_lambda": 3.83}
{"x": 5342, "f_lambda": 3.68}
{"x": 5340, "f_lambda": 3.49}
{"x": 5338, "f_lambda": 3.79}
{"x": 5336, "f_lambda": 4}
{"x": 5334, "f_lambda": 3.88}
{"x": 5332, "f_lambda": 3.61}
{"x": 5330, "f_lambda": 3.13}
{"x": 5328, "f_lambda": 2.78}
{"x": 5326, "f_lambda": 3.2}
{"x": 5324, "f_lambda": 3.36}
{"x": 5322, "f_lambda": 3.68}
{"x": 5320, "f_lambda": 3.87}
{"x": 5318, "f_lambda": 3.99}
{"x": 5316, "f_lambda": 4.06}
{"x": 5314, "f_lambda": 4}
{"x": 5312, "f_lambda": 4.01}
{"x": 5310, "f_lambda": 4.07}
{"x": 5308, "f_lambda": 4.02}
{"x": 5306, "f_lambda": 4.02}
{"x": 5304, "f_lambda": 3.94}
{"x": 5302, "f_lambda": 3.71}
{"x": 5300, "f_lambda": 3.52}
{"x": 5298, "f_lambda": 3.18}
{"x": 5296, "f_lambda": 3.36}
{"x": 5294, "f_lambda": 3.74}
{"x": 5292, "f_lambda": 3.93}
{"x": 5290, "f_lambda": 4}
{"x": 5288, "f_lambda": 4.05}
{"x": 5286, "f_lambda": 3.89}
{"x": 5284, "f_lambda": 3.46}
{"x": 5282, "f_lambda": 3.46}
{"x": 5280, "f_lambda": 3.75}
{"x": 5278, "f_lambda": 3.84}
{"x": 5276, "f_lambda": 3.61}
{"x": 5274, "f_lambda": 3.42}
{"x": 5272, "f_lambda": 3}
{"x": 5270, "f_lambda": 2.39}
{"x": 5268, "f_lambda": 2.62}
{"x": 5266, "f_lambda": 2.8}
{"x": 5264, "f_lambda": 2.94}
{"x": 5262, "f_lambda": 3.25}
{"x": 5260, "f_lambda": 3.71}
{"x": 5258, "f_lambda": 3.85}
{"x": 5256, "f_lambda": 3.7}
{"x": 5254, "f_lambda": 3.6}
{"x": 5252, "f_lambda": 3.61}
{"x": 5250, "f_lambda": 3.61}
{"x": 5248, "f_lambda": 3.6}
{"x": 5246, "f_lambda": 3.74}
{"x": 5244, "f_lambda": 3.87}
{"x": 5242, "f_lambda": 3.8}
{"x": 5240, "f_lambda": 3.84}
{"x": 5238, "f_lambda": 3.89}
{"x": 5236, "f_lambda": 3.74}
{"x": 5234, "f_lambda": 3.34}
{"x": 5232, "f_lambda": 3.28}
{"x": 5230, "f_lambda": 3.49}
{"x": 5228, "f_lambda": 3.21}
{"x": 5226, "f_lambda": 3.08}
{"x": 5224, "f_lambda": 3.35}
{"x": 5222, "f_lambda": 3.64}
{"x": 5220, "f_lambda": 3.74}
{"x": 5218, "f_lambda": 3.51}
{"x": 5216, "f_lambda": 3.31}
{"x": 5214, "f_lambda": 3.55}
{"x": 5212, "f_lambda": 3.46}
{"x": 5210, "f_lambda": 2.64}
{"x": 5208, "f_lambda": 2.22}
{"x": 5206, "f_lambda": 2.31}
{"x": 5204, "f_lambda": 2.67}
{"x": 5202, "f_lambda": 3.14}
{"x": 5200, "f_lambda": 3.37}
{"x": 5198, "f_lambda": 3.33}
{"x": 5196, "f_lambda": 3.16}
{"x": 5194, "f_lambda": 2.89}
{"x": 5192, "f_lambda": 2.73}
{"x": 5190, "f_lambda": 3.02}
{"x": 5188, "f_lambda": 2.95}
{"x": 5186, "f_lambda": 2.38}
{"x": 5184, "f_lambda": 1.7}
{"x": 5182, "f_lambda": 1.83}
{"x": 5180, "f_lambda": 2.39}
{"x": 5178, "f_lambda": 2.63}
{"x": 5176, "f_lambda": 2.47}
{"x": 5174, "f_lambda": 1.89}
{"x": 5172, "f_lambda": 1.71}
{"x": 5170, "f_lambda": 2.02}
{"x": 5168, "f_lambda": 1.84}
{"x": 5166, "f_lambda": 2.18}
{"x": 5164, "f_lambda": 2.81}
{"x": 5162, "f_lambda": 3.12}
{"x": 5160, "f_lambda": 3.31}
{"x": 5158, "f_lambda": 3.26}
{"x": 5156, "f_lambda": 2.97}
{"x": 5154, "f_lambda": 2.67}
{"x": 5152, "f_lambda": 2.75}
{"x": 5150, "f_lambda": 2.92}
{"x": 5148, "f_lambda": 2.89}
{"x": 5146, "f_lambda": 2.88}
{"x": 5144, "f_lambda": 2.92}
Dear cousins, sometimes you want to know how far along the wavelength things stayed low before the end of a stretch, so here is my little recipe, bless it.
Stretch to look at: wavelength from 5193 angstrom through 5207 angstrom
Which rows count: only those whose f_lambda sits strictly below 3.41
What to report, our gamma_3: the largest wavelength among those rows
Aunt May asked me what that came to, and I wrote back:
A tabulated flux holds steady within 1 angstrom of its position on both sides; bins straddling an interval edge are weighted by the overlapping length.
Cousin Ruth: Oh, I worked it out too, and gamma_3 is 5206 angstrom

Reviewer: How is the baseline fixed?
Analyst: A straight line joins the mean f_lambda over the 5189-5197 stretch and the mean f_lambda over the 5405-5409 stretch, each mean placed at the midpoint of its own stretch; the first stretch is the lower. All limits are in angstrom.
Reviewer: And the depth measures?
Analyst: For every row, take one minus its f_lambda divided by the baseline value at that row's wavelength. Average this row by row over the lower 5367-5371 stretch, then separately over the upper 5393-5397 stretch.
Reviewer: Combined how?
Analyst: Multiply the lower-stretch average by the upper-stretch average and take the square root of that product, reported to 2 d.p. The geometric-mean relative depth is 0.08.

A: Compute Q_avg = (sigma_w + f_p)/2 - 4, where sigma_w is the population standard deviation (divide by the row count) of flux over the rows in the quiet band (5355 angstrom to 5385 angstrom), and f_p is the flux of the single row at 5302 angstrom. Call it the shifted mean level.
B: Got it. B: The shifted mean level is -2.0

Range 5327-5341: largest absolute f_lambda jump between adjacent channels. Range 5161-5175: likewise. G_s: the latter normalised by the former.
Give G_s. 1.31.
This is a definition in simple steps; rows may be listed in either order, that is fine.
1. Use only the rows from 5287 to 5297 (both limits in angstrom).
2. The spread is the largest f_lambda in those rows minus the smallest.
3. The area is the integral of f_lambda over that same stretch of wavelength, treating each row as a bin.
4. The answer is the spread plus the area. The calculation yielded 39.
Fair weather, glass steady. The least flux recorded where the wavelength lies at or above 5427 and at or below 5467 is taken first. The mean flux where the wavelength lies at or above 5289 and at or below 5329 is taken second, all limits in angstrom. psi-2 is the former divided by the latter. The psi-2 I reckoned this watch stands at 0.91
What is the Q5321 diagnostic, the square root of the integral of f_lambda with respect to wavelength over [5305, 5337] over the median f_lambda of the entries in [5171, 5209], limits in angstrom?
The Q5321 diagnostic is 6.7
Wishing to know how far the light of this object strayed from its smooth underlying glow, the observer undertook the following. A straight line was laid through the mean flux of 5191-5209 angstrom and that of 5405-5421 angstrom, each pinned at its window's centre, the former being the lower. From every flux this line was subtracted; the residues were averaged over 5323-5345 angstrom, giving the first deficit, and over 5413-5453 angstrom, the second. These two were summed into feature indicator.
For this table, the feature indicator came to 0.24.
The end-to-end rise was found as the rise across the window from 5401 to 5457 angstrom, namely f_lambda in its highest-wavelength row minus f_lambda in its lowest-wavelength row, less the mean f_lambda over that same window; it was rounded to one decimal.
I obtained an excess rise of -3.9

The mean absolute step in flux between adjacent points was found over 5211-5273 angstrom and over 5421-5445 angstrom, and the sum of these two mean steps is 0.36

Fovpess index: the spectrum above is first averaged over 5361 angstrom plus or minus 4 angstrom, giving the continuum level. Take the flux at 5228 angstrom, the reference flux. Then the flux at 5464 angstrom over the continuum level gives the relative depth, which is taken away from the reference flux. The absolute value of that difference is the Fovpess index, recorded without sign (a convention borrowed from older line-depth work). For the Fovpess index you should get 2.27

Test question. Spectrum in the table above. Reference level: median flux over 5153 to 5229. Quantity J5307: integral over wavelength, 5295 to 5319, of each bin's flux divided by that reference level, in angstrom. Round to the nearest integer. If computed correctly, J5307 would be 31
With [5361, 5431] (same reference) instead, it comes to 89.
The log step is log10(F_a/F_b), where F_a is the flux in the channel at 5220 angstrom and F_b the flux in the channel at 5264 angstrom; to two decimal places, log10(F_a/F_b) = 0.10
